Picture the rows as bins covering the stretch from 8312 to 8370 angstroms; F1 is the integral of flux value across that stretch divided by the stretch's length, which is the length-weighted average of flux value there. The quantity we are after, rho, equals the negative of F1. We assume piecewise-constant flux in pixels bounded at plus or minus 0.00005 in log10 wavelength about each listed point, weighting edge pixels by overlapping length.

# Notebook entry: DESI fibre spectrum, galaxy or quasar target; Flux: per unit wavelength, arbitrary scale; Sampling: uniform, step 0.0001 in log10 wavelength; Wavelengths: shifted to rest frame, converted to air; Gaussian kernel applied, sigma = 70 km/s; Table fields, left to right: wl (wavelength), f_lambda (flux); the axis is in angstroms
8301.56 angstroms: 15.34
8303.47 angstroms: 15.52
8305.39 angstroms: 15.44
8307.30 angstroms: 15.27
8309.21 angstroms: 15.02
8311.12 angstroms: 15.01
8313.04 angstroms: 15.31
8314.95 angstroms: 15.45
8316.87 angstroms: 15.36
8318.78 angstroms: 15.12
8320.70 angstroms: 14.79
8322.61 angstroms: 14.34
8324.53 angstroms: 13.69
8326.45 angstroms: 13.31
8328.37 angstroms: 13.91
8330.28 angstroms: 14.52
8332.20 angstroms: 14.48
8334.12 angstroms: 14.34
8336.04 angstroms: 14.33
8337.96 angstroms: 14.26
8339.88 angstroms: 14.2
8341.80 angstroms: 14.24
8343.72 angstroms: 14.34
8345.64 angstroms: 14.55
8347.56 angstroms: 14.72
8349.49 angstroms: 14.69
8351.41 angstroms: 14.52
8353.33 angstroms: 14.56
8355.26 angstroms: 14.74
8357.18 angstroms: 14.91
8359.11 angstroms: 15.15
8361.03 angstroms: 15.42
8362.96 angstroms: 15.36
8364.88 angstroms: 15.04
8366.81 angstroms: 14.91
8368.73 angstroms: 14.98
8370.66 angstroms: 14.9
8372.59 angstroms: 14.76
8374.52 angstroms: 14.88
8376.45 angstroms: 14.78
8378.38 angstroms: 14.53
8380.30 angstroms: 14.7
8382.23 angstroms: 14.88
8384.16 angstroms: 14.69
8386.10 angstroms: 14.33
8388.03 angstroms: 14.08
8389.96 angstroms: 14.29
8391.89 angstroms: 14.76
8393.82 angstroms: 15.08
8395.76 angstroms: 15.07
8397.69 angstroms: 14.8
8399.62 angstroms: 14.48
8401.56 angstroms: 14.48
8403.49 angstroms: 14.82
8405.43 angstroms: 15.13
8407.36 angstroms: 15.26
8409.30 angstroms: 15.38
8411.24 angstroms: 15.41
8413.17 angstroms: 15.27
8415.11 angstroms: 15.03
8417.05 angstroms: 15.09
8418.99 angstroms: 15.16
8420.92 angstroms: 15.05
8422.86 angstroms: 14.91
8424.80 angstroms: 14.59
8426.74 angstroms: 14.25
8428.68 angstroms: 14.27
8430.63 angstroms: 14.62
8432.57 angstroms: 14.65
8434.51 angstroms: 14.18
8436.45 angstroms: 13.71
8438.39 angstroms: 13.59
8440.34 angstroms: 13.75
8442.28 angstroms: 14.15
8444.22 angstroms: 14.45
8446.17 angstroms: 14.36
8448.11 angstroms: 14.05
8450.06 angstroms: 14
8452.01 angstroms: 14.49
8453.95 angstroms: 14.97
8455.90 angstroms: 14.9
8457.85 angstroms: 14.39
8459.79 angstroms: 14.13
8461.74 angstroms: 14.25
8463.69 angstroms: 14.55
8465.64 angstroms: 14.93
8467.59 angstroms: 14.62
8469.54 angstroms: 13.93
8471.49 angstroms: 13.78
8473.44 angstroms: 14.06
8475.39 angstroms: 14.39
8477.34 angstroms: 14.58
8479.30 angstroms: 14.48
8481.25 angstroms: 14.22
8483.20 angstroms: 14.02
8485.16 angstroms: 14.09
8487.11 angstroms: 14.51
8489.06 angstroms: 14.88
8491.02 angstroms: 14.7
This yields -14.7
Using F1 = 14.7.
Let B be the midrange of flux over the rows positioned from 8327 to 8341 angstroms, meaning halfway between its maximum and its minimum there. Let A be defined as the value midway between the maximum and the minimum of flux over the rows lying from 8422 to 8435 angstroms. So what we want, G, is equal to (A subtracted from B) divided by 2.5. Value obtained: -0.13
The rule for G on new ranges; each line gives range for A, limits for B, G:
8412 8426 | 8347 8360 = -0.04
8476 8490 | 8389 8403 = 0.09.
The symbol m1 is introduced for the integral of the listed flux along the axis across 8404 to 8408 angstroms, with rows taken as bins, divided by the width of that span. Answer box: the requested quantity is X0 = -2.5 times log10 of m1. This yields -2.951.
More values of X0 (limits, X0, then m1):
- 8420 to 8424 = -2.937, 15.0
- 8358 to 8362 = -2.958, 15.3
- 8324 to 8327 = -2.825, 13.5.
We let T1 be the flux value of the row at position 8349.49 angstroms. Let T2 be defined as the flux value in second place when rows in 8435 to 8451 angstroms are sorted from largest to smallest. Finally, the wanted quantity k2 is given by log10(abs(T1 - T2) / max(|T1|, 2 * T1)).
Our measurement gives -1.95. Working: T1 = 14.69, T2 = 14.36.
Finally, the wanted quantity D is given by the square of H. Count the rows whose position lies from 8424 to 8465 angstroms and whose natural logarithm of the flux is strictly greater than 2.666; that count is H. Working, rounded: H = 9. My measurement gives 81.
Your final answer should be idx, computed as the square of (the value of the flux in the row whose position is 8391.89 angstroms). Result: 218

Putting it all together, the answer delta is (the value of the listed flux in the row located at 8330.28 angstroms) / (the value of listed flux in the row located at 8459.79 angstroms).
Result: 1.03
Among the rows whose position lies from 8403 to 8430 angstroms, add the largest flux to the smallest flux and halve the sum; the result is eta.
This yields 14.83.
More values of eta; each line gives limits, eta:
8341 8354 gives 14.48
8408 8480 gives 14.50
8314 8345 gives 14.38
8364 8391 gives 14.56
